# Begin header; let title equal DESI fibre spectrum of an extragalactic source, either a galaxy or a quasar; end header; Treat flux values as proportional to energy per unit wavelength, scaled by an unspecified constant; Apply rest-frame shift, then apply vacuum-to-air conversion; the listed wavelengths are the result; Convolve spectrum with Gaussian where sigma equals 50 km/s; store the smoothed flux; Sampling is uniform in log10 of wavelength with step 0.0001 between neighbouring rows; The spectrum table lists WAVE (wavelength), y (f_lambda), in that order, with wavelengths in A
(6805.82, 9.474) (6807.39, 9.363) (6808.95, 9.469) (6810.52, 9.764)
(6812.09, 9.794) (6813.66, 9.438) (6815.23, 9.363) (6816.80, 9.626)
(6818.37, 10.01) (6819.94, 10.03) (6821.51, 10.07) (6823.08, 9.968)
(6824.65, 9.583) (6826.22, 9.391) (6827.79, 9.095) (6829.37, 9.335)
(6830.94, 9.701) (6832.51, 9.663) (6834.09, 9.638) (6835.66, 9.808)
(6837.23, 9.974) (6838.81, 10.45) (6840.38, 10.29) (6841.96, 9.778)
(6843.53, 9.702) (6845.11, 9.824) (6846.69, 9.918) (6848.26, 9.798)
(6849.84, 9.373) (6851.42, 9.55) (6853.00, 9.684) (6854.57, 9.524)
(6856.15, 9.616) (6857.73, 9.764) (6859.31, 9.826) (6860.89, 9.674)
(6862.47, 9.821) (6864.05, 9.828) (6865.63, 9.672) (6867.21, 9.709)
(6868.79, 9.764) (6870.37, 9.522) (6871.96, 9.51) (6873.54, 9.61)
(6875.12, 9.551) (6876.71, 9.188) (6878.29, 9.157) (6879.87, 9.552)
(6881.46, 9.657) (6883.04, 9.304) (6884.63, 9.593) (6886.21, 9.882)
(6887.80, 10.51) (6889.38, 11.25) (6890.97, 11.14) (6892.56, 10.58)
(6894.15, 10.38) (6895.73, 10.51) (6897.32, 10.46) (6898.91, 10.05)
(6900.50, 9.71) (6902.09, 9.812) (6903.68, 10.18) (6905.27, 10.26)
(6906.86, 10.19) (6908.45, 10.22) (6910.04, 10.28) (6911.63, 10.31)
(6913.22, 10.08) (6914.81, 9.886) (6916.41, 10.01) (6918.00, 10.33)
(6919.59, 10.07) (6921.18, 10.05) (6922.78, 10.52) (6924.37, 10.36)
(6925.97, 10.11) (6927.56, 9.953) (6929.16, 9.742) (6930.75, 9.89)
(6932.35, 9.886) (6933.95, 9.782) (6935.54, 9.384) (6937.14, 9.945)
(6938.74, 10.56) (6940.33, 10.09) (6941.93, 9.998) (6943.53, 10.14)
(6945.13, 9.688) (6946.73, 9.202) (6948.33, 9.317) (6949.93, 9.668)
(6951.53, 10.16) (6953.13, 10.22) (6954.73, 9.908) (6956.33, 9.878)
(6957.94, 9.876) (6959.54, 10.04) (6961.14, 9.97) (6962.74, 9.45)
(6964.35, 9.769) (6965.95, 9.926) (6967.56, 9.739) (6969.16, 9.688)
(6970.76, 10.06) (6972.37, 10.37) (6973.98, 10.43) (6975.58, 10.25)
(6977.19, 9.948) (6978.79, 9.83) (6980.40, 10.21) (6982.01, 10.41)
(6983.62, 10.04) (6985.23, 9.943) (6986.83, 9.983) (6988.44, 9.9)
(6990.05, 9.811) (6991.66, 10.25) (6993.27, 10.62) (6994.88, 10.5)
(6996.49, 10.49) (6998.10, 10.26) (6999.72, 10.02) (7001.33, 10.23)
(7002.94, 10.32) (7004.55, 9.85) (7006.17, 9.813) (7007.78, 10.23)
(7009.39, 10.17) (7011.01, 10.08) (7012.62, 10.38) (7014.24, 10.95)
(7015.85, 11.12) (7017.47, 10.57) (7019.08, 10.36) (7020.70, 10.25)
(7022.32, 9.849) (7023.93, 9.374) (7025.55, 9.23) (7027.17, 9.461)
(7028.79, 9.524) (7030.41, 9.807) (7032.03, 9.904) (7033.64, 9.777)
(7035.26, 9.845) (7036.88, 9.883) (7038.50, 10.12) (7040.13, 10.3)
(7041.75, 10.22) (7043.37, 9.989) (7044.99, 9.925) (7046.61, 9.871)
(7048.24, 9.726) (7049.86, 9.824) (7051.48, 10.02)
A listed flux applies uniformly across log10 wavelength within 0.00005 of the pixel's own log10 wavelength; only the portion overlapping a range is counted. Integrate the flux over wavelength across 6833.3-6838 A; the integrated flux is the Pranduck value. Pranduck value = 46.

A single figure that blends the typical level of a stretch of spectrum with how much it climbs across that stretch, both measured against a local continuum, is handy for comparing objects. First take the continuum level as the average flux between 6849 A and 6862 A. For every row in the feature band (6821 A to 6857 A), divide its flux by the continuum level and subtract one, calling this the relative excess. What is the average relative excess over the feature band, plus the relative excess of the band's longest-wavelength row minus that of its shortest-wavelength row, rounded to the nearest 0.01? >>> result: -0.04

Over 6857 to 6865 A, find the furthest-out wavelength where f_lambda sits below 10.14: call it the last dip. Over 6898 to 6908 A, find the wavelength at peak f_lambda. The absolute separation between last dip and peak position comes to 41.2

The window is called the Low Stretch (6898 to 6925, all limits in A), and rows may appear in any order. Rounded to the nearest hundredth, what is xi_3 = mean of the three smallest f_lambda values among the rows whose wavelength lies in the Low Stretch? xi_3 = 9.80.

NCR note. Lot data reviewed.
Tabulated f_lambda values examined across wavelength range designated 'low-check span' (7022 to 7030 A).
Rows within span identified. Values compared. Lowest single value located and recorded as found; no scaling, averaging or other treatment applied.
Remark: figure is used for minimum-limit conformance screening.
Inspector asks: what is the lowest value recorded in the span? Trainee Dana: 9.23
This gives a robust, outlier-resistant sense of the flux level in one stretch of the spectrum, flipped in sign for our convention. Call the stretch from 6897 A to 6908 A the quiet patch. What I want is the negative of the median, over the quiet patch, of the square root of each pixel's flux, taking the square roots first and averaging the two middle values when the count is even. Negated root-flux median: -3.19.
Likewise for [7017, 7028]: -3.14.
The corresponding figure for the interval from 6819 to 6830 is -3.10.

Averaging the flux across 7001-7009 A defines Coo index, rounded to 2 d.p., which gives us 10.09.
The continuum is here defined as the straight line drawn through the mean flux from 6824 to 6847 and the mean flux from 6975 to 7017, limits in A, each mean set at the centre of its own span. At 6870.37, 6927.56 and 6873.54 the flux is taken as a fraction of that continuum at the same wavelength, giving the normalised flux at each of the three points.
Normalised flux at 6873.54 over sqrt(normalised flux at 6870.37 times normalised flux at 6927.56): 0.995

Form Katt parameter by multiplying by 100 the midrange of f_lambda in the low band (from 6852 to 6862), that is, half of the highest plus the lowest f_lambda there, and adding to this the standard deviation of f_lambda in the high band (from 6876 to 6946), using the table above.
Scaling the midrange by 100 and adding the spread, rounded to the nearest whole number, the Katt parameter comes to 968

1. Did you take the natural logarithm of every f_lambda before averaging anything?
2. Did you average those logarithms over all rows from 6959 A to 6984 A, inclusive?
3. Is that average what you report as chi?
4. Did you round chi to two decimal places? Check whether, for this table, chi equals 2.30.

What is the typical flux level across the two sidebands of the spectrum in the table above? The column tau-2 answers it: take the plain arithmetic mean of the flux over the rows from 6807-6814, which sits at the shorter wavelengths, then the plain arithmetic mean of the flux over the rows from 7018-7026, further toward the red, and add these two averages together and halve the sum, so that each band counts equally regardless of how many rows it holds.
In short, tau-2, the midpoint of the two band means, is 9.7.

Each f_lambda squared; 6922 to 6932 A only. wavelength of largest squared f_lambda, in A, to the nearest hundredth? 6922.78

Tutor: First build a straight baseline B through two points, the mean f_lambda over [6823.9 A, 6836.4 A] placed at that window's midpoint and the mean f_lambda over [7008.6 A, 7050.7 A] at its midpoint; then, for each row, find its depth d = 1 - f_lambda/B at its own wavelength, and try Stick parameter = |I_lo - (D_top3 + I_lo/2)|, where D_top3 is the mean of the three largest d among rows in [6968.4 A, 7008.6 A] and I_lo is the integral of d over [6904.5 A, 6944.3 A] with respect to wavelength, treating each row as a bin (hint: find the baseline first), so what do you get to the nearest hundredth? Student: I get 0.67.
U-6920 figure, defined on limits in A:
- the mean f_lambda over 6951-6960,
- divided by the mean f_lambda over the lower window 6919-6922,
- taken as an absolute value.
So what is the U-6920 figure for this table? 1.00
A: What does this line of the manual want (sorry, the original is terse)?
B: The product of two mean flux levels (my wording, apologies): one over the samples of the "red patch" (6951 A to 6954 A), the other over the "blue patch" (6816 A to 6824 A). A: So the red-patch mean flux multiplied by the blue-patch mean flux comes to 101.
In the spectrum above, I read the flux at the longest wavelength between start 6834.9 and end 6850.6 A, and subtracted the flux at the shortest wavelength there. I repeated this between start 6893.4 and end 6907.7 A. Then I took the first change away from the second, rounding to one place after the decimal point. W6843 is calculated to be 0.2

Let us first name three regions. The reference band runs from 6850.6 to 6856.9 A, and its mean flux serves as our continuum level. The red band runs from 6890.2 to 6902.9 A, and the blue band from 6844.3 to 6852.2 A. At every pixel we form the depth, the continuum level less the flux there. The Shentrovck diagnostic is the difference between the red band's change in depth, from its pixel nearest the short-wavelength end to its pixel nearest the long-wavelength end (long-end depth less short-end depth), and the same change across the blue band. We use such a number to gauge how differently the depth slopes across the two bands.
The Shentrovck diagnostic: 1.1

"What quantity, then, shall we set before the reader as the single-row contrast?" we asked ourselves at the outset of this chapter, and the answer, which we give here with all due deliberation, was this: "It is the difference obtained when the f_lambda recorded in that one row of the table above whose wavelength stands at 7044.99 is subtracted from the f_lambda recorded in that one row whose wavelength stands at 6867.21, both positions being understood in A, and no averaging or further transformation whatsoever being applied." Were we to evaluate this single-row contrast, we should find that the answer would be -0.2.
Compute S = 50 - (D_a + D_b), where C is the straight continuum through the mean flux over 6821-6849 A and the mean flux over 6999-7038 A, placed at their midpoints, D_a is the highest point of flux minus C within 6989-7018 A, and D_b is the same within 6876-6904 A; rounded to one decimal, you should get 47.5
